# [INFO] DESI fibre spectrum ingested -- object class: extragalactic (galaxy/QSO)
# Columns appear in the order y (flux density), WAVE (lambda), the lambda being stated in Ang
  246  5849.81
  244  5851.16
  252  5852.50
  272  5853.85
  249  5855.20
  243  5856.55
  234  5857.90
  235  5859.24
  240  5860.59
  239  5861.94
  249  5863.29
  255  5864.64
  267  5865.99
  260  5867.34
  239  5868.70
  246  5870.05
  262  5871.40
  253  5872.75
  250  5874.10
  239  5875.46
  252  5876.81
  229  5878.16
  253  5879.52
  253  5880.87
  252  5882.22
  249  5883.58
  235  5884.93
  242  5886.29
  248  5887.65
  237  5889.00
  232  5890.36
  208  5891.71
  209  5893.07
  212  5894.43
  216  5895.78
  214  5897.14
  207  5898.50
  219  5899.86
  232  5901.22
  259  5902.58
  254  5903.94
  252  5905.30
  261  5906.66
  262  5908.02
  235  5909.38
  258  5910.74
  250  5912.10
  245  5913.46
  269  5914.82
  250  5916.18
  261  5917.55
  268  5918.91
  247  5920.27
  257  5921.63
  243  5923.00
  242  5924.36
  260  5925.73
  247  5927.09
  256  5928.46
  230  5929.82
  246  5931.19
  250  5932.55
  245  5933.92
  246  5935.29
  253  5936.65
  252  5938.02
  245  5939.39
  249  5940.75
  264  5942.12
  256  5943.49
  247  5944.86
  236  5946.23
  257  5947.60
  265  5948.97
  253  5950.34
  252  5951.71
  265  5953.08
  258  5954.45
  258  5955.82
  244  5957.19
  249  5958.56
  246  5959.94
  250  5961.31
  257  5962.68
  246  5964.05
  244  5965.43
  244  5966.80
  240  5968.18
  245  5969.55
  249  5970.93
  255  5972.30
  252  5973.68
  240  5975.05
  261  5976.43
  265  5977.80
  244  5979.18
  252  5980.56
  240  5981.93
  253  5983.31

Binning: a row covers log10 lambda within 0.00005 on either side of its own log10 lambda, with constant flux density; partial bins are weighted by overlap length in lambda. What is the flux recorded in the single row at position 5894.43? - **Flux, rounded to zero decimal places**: 212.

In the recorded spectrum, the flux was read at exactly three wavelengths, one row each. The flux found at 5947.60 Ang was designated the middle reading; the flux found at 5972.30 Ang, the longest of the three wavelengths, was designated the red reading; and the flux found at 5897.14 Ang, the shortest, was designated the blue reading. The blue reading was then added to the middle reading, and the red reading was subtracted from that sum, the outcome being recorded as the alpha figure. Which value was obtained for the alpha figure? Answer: 216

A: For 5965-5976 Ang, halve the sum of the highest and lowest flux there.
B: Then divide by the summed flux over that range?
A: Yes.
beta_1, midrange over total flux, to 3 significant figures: 0.126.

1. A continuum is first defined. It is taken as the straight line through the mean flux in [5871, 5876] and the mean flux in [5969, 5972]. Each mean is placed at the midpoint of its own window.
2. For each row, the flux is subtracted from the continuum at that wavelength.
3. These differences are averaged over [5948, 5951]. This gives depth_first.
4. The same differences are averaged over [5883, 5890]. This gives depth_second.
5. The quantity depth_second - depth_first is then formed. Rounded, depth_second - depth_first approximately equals 19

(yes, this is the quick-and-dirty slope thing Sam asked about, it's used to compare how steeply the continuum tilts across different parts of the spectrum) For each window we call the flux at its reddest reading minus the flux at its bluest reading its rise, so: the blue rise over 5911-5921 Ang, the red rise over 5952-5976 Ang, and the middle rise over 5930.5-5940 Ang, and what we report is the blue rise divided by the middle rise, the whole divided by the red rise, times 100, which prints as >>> -12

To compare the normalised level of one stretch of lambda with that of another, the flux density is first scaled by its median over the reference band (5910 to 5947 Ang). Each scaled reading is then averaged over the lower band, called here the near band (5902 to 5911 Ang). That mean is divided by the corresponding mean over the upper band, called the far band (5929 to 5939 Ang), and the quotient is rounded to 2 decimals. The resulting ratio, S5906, 1.03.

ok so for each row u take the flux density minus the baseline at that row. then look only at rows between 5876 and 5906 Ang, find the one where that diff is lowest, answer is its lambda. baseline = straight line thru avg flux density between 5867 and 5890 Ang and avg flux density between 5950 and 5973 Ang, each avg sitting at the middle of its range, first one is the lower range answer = 5898.50 Ang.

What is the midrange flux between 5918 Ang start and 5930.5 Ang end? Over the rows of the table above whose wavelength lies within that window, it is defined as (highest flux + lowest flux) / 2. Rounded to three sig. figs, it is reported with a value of 249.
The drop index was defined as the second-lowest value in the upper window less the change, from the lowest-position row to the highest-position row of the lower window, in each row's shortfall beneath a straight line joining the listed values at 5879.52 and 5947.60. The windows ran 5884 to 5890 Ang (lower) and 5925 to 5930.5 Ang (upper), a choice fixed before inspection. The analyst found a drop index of 249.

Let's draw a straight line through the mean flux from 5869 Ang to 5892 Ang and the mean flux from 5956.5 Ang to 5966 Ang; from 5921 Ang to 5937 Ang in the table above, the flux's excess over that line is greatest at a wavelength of 5925.73 Ang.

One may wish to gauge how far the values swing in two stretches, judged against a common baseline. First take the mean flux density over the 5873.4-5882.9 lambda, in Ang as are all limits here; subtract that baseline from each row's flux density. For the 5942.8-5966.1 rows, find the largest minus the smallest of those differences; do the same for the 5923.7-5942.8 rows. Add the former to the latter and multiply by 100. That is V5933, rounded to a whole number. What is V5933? 6300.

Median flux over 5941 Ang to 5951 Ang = 256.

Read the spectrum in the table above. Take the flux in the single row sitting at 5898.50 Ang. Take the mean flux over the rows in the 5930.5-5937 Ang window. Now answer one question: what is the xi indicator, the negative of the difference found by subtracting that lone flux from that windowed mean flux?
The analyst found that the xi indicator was -41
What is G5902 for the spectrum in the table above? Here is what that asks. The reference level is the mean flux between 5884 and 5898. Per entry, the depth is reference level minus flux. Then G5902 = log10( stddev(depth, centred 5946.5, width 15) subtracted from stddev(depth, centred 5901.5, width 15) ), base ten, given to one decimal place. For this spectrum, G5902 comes 1.1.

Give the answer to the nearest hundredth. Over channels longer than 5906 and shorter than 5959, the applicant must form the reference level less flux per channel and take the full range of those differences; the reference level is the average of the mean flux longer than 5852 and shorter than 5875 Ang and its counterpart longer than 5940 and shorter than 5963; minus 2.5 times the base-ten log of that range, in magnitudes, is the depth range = -3.98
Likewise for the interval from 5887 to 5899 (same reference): -4.03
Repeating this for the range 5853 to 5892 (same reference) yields -4.52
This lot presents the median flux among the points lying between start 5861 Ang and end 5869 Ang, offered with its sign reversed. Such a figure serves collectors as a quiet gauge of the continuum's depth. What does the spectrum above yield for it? -252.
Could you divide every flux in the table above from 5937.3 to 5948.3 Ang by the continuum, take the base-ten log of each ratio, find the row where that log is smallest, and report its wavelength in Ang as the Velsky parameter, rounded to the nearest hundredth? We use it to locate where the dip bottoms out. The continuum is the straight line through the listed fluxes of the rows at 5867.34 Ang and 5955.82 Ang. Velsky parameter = 5946.23 Ang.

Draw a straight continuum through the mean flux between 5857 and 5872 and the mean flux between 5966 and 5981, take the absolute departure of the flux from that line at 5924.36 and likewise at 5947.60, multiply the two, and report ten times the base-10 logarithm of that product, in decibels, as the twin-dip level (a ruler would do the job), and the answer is 17.2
